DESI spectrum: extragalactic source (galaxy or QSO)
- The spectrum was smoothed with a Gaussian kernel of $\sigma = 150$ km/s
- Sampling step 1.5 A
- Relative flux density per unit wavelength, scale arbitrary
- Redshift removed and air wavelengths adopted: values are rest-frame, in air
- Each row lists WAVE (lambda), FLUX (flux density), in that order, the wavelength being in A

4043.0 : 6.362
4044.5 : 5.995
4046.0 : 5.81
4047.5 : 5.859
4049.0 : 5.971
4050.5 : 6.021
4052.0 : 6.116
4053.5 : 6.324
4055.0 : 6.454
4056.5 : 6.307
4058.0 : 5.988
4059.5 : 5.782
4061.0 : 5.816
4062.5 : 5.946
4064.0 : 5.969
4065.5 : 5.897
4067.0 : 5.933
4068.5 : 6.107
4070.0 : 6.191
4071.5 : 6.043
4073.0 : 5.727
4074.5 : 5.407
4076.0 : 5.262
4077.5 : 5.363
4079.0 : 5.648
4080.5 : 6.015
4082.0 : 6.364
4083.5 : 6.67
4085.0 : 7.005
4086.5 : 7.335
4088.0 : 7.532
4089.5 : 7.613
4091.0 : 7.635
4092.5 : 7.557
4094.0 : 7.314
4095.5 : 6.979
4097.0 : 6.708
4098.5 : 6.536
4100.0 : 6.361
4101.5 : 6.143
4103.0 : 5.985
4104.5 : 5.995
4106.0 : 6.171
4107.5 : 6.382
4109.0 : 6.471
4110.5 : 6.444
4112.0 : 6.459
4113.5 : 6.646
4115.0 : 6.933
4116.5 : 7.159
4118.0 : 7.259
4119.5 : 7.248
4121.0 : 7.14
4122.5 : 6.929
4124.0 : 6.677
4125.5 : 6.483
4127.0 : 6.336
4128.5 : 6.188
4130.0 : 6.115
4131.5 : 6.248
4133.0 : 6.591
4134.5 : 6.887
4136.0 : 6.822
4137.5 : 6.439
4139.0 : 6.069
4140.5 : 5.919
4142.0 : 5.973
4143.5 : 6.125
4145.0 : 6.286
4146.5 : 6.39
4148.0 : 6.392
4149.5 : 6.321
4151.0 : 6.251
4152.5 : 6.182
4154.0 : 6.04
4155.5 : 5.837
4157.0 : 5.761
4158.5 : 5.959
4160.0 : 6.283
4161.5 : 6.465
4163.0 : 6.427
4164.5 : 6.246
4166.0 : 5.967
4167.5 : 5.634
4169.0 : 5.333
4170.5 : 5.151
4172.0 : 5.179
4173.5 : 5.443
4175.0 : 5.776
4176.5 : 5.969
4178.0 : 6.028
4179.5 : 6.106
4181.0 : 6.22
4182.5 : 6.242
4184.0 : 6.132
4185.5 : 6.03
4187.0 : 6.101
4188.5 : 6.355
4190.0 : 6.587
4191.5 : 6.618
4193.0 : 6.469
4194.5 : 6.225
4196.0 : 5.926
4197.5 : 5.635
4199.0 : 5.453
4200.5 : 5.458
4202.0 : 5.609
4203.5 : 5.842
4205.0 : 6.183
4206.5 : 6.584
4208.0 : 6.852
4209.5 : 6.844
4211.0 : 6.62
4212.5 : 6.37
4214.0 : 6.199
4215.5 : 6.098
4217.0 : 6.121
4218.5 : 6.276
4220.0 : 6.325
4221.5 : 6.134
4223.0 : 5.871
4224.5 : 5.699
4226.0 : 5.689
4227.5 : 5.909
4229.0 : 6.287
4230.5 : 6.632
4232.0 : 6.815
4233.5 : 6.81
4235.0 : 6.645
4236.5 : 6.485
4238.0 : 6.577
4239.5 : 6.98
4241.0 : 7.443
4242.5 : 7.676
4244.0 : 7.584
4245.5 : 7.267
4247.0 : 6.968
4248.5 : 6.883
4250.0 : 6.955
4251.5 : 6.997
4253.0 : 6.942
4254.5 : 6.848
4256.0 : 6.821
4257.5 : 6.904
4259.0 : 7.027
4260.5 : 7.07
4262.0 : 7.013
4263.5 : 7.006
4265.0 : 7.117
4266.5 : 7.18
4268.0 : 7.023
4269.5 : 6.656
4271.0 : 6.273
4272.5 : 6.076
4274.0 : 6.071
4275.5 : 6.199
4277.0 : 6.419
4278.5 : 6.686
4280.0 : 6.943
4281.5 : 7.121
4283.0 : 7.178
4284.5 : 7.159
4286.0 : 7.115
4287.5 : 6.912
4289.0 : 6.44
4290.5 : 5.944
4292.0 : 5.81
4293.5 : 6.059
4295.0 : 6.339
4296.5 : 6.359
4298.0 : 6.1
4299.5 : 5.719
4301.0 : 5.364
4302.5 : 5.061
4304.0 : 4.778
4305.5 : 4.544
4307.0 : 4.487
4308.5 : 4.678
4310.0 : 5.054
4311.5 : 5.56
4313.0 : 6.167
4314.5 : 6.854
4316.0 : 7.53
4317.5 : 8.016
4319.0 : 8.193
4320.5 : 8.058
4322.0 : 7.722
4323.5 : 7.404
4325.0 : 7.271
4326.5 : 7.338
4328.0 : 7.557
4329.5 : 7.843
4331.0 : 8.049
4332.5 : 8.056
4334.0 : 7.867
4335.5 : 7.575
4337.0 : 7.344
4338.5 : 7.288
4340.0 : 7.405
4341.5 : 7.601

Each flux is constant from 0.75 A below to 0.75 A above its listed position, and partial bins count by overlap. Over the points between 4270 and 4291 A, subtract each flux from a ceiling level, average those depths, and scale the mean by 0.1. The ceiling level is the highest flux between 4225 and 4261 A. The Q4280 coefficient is 0.11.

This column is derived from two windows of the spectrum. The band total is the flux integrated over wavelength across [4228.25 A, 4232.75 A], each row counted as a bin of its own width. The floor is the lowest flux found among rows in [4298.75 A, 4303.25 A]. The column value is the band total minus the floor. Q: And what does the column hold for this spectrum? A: 25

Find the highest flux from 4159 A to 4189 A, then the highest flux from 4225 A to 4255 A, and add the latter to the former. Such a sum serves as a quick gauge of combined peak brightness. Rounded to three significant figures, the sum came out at 14.1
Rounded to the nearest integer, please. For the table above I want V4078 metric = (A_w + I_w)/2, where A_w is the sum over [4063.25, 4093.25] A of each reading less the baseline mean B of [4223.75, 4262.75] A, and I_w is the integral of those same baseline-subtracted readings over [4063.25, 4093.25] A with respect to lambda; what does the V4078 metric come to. -11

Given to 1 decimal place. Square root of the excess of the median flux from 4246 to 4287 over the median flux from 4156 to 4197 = 0.9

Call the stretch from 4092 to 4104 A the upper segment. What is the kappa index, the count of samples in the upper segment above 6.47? 5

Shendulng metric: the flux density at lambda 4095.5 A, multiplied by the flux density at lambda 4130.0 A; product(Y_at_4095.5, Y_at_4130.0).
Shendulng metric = 43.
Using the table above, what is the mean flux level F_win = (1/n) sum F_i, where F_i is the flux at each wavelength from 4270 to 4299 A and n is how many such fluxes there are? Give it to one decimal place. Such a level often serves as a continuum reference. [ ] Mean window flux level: 6.5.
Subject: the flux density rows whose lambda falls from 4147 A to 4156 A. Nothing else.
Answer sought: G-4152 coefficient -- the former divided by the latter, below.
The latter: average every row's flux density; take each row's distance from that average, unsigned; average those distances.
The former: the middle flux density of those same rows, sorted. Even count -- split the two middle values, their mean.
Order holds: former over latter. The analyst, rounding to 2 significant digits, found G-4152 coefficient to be 40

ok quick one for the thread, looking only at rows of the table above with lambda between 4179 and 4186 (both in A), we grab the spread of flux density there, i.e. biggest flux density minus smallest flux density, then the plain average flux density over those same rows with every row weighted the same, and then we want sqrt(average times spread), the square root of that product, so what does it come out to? 1.14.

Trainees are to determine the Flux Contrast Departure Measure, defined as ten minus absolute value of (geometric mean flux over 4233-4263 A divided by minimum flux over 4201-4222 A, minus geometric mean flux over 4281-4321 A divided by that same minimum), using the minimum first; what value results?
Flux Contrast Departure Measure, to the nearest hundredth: 9.85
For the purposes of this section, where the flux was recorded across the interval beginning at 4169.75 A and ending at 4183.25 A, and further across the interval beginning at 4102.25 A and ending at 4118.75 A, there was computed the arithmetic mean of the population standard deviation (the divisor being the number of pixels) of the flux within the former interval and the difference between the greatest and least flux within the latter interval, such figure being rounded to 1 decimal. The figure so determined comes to 0.8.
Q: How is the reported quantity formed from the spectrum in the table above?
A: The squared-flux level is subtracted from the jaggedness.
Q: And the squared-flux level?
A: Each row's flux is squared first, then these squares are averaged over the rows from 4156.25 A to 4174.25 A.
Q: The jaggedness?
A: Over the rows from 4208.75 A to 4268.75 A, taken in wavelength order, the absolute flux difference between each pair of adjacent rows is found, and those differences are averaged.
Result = -34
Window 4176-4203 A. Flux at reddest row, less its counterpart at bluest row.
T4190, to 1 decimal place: -0.4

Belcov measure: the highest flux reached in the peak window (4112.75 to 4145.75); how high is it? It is 7.259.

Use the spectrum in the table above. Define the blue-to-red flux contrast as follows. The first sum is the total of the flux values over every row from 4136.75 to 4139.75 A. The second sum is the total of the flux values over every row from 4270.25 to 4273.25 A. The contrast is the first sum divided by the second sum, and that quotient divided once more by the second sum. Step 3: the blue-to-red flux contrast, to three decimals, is 0.082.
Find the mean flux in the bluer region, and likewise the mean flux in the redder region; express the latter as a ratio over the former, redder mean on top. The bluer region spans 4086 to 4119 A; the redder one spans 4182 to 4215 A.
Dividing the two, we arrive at 0.91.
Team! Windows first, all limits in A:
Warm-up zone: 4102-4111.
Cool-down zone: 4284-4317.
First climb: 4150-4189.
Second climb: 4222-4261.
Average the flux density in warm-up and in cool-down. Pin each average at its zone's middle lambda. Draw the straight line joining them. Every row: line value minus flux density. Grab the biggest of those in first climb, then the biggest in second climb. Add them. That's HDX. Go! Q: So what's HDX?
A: 1.3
